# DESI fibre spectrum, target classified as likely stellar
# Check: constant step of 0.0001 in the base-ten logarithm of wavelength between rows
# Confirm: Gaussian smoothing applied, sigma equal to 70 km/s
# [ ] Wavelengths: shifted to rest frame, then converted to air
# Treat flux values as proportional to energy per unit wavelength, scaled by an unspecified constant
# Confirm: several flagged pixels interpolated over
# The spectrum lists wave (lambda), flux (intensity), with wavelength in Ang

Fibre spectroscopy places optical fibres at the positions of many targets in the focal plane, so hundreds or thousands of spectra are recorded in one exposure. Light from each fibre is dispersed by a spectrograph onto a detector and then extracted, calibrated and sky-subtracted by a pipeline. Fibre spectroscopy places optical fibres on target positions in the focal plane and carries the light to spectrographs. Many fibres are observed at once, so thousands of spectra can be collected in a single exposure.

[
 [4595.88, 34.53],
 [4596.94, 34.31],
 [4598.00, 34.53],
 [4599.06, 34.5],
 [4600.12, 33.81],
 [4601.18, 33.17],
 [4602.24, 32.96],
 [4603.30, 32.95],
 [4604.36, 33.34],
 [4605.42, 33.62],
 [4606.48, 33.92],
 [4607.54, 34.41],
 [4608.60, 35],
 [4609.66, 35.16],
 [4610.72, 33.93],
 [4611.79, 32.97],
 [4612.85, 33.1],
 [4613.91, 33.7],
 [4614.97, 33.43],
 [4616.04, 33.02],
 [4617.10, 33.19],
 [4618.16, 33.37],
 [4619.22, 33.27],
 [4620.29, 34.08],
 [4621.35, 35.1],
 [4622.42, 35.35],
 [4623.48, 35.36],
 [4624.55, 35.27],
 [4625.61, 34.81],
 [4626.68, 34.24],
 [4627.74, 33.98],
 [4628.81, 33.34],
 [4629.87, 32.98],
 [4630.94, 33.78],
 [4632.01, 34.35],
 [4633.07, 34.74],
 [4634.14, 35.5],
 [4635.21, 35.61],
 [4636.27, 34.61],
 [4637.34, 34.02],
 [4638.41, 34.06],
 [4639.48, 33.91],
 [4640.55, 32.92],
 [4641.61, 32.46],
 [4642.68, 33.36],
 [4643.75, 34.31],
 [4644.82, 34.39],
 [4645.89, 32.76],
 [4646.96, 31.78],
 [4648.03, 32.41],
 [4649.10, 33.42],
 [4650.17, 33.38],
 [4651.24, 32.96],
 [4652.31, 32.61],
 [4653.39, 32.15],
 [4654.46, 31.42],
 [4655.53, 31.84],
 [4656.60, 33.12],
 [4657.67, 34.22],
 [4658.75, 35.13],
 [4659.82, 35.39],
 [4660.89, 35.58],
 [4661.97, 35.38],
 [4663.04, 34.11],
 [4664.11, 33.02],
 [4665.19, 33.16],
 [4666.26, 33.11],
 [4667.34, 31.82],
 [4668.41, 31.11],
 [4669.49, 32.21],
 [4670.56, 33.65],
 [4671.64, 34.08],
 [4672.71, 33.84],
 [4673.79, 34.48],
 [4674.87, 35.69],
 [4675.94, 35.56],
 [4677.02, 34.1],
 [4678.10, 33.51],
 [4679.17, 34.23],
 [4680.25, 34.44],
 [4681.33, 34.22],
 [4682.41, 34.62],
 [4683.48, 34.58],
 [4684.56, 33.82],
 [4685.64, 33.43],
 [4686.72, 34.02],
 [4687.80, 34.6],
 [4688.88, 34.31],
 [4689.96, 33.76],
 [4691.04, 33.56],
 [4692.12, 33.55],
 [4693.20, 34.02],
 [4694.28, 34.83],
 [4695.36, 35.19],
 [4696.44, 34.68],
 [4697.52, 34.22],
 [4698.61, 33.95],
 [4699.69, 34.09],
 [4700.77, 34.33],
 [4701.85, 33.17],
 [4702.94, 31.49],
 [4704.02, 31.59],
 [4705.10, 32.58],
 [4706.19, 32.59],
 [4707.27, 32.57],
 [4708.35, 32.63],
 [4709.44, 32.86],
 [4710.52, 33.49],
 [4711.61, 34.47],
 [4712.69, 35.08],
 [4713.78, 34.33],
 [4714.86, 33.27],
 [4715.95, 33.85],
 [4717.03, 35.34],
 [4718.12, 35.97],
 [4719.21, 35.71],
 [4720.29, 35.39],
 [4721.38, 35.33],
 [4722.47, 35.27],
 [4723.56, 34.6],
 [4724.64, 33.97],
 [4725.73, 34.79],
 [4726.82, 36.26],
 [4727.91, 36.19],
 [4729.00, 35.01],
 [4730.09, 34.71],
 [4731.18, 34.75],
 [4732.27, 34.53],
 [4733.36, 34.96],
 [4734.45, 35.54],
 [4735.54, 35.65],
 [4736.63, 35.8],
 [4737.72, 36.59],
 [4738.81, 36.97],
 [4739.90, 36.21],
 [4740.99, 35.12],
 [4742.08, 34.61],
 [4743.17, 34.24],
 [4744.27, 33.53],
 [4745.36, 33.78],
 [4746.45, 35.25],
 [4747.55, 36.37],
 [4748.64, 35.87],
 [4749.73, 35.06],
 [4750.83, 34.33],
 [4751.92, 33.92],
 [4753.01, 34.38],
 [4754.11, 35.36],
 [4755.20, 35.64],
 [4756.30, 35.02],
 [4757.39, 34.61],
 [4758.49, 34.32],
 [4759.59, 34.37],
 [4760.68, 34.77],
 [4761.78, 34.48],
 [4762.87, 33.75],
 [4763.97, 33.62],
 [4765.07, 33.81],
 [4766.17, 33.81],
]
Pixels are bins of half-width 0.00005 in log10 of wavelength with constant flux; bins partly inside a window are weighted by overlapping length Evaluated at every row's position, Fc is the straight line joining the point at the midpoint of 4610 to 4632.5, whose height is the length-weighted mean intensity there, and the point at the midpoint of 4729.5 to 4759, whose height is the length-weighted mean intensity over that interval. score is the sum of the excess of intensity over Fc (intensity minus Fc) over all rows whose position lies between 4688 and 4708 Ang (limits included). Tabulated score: -19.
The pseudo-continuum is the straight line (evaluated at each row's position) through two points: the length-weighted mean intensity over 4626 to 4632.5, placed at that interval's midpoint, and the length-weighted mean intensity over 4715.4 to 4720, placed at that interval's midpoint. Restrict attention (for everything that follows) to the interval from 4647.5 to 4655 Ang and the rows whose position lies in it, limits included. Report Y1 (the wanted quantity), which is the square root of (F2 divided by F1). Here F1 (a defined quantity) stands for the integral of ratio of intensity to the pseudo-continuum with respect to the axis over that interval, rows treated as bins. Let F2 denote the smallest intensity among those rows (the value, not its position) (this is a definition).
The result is 2.09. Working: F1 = 7.2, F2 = 31.42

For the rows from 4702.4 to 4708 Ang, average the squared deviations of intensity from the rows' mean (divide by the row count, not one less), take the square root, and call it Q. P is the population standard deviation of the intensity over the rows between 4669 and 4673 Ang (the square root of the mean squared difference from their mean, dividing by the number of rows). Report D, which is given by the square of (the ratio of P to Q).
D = 2.0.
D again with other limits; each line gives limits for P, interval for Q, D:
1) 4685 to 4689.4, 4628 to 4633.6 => 0.5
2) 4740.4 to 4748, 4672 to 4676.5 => 1.4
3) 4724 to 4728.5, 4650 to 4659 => 0.8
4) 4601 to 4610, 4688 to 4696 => 1.8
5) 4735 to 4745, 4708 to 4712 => 2.3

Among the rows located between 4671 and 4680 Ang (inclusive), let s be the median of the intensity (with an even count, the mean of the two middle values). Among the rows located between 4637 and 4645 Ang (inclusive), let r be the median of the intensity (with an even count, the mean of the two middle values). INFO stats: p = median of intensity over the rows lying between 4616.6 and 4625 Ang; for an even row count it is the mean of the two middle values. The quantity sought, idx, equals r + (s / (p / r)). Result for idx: 67.5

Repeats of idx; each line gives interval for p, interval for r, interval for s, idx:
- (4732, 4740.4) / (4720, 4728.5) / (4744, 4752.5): 69.6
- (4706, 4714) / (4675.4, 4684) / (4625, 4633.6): 69.6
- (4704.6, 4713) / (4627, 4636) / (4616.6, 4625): 70.3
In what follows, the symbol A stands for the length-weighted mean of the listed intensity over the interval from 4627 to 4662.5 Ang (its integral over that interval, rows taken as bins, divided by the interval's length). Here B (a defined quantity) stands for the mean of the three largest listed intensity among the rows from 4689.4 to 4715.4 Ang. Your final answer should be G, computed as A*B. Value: 1180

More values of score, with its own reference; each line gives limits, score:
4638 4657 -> -22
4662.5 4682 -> -13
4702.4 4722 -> -18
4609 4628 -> 3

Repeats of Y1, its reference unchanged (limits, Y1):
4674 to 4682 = 2.05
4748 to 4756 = 2.08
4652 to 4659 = 2.16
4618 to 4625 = 2.15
